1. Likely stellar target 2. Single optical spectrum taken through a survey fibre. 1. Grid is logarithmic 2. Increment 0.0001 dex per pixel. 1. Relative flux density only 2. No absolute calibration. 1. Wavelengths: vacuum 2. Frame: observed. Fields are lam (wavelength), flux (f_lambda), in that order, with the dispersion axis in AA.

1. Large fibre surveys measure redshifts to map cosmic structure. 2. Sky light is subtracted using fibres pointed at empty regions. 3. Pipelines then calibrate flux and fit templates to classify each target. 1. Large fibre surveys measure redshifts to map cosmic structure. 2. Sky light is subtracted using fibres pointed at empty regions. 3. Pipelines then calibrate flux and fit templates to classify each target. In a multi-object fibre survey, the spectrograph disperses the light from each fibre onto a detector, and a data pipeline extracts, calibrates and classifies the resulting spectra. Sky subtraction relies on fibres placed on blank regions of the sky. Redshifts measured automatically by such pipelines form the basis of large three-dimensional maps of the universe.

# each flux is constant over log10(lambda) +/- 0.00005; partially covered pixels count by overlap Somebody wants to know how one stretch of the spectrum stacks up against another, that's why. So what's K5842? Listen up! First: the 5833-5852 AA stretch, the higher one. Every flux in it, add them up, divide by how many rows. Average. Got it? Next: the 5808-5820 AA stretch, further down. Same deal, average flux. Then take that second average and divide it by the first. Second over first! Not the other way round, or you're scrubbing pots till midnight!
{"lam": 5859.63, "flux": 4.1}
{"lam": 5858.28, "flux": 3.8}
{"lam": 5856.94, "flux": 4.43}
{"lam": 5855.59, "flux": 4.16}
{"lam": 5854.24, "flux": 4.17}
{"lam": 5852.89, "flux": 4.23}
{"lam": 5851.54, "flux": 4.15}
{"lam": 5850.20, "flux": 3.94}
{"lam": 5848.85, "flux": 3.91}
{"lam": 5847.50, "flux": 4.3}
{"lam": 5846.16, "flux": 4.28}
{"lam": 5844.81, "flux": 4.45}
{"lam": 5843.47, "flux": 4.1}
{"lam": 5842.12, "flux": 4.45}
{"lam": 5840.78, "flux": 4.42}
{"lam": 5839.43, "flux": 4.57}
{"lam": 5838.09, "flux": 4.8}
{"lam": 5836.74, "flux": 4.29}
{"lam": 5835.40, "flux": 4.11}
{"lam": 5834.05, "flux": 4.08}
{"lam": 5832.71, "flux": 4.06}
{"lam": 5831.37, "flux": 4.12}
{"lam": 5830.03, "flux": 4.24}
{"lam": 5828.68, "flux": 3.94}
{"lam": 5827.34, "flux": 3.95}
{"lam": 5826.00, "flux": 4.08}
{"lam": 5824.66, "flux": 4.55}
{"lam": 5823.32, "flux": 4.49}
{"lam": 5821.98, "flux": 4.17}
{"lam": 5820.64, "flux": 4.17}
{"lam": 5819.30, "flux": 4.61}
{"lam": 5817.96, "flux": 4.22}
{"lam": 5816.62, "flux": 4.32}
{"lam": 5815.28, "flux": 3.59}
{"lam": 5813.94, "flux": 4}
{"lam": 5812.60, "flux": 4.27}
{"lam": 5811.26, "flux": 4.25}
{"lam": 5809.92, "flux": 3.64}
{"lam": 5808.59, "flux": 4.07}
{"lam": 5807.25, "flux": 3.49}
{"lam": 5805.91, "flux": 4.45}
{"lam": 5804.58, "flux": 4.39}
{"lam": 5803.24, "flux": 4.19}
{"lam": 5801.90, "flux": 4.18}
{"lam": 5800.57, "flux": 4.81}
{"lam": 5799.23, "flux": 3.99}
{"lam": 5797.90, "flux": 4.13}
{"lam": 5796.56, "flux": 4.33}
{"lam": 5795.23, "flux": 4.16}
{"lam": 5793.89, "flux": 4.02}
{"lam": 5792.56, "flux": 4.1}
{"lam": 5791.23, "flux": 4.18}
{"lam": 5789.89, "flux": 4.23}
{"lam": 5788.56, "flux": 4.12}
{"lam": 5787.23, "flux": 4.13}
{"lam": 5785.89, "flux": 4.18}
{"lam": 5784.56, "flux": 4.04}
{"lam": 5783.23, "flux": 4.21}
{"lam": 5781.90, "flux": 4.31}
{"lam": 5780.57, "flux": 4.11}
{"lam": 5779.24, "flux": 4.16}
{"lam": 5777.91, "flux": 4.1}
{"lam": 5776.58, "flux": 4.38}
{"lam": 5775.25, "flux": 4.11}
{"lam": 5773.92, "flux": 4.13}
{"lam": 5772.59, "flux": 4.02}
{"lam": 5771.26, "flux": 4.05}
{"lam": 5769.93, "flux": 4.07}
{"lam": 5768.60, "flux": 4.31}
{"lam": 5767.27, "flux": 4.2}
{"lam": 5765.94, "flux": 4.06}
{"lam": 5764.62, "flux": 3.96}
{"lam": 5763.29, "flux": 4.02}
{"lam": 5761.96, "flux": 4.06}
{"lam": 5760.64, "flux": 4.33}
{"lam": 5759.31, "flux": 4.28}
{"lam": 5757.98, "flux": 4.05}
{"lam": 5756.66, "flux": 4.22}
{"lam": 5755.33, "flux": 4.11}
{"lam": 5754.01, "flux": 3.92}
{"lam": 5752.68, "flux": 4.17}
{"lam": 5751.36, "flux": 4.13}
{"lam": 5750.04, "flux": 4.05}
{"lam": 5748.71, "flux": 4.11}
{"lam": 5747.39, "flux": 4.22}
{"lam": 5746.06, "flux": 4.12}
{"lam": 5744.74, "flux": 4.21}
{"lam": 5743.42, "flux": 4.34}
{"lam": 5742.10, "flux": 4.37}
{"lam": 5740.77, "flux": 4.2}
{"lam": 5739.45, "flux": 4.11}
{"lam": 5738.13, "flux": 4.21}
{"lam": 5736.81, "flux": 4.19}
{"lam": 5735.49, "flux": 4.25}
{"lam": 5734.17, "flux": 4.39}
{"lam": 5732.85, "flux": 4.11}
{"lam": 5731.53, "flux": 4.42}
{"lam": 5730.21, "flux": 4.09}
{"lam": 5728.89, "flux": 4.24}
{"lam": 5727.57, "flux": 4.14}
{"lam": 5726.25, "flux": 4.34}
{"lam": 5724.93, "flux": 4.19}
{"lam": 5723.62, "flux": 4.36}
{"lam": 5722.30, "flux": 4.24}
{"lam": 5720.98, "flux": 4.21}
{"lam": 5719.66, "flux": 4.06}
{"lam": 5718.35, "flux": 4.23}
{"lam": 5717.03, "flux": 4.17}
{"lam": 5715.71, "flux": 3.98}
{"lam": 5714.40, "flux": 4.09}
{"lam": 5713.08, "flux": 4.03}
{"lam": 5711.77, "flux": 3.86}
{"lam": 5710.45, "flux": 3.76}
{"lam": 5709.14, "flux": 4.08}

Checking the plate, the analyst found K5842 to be 0.96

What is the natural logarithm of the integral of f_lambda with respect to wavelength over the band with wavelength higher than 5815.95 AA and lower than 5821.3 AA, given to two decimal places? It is 3.14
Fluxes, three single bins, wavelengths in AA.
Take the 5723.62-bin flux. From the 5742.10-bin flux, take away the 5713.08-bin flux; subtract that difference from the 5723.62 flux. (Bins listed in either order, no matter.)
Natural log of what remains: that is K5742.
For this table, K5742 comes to 1.39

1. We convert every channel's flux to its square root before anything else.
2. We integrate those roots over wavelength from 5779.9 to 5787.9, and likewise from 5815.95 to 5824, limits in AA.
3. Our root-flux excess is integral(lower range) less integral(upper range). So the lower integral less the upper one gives -0.42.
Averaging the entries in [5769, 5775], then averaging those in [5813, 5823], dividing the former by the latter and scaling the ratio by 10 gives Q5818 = 9.8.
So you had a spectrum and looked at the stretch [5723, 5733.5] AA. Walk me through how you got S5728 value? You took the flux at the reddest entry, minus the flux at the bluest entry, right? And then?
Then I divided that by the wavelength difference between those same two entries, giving -0.027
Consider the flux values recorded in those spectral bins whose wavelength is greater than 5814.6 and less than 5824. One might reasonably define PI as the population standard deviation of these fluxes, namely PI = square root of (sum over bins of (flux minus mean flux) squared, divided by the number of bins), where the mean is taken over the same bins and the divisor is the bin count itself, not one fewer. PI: 0.30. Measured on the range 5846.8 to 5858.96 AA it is 0.19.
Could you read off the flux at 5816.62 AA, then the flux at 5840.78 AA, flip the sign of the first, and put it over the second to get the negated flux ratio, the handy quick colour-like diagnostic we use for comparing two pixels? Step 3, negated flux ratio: -0.98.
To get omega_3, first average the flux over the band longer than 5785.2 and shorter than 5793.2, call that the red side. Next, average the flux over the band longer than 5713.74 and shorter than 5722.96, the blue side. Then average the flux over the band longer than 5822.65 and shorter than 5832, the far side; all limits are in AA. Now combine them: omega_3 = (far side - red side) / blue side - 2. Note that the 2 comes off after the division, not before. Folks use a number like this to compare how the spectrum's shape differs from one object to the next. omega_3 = -1.99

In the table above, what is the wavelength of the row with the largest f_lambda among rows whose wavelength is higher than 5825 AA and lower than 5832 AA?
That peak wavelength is 5830.03 AA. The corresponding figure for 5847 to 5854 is 5847.50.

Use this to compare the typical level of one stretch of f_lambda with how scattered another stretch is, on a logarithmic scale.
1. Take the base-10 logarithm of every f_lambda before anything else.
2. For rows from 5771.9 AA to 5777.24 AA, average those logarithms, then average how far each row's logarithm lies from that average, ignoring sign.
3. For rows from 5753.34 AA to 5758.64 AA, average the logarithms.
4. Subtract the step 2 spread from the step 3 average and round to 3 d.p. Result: 0.599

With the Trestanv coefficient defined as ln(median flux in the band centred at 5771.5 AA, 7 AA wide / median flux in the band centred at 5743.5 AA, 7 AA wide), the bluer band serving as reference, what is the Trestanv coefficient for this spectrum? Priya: -0.034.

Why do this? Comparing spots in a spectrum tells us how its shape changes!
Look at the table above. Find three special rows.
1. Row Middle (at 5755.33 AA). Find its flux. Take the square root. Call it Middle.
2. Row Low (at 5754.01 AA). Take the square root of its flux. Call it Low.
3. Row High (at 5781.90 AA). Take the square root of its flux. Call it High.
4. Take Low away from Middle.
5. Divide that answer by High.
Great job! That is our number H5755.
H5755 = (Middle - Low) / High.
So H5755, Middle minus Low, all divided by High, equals 0.023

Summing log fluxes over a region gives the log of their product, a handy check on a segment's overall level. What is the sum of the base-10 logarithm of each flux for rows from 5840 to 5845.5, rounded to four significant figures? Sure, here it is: 2.555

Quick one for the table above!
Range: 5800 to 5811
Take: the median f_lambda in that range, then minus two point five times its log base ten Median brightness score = -1.55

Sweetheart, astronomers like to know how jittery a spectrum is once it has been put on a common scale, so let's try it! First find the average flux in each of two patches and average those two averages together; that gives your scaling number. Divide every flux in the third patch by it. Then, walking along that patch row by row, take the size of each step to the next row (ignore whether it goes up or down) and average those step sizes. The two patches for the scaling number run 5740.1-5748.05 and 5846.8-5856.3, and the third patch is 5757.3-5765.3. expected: 0.031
